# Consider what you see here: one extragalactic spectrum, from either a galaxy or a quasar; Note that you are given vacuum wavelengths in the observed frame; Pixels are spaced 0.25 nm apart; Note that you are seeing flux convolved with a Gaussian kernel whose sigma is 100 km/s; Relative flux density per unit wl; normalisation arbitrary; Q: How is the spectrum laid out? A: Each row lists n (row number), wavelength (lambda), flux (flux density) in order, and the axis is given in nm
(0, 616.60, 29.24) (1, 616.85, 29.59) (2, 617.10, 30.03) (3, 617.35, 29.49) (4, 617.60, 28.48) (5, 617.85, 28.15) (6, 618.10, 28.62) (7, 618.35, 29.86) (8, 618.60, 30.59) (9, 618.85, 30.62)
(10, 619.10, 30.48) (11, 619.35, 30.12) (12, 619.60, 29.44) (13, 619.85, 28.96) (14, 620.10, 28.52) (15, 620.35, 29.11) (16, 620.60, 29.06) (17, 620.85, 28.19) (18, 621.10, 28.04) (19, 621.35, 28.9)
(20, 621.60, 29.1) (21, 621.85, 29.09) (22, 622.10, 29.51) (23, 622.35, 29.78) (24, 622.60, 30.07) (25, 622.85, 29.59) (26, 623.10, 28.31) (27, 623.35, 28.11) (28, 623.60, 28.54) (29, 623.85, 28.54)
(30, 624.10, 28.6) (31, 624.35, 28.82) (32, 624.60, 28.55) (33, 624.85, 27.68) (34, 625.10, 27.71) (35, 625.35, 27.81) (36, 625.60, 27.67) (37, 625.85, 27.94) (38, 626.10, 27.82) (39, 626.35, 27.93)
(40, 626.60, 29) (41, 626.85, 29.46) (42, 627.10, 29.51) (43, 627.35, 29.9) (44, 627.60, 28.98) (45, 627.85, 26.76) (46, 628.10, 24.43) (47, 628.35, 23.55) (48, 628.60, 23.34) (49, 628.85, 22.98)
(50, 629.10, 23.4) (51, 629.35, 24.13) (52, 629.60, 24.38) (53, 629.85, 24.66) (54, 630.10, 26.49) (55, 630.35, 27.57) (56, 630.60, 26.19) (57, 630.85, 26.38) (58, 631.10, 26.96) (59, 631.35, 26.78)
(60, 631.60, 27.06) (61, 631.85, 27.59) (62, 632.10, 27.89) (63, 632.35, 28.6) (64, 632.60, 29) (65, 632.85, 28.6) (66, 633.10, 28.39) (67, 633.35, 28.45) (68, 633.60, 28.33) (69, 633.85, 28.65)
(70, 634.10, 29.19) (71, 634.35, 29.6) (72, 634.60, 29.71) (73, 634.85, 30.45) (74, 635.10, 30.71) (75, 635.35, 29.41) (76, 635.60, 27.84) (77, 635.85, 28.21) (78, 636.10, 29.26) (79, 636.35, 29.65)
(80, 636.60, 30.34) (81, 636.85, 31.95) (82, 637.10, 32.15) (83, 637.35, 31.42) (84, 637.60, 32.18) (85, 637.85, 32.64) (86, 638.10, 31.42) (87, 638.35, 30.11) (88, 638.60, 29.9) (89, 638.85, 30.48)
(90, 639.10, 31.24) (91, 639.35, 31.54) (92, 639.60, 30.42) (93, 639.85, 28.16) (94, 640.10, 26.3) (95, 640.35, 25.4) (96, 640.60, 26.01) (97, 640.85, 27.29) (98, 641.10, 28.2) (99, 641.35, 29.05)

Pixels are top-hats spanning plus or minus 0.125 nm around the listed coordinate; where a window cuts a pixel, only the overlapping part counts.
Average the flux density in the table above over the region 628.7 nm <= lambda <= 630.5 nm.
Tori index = 24.8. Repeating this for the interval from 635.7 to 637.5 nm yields 30.4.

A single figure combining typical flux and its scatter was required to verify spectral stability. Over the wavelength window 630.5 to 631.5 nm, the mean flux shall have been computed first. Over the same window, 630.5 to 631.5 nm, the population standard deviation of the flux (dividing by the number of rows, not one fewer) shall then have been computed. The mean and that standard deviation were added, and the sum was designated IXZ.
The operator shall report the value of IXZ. 26.9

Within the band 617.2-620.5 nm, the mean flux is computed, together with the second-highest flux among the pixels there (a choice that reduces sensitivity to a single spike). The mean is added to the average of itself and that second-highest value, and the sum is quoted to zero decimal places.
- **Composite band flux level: 59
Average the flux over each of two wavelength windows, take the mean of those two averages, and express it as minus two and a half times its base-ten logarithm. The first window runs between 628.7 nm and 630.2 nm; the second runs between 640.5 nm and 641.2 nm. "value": -3.53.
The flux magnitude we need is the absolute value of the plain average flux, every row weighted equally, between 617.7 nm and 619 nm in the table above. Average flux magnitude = 29.6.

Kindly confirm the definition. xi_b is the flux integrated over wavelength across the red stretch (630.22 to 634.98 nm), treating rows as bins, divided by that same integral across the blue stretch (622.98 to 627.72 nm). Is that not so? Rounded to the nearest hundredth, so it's 0.99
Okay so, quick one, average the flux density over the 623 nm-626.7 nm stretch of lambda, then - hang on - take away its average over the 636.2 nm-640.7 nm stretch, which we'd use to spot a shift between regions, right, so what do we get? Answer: -1.9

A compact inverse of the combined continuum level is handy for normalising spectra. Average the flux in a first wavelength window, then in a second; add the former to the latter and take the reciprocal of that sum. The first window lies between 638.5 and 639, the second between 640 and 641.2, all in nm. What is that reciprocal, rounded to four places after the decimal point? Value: 0.0176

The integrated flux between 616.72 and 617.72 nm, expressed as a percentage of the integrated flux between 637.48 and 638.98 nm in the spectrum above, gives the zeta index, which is 63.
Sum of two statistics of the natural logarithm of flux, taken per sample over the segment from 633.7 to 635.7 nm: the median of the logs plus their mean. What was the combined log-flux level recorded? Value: 6.77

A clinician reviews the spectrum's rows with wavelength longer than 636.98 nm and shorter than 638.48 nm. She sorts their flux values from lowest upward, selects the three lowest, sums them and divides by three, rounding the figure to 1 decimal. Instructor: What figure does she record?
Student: 31.0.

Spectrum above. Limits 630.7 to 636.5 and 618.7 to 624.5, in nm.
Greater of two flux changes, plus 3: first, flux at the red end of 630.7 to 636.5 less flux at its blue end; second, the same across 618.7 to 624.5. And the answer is 6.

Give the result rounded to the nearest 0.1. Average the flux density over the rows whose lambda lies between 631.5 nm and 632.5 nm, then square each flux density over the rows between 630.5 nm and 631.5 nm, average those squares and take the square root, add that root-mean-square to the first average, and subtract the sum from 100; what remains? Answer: 45.6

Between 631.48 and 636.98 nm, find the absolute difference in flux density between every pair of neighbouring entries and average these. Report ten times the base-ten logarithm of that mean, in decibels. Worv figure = -2.4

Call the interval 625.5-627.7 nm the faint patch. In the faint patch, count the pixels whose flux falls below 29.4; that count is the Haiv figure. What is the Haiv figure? 6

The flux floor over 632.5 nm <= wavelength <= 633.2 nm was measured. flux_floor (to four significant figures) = 28.39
